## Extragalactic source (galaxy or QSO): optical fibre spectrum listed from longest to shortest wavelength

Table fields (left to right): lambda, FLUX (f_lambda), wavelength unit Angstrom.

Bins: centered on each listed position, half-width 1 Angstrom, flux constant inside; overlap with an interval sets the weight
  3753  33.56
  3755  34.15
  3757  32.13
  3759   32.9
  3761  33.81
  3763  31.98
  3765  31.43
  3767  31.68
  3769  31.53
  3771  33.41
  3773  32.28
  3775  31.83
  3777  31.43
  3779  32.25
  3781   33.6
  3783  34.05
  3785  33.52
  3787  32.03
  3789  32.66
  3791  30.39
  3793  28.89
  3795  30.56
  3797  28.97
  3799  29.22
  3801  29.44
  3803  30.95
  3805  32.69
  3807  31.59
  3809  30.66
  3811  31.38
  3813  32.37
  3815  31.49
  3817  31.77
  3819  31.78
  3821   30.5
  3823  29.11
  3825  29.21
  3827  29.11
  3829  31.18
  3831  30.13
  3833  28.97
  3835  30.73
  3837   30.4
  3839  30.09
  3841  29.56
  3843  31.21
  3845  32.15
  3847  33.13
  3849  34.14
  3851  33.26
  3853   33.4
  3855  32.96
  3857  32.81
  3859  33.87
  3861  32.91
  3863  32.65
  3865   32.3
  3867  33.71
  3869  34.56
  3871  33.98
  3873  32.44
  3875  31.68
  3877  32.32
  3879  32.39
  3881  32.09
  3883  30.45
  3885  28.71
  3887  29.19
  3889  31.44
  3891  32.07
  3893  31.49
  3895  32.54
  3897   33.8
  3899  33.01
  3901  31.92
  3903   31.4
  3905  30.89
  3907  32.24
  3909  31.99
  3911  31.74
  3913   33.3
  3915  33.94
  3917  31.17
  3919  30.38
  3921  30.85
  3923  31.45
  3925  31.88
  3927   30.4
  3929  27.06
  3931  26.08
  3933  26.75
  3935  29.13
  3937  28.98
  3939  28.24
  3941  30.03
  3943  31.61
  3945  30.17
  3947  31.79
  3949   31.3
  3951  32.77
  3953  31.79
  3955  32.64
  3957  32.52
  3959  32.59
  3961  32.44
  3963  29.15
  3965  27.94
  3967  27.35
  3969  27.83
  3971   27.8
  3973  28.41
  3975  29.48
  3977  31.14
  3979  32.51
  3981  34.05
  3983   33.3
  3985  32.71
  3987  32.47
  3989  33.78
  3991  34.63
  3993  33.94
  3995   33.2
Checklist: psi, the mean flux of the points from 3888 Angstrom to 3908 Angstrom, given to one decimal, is 32.1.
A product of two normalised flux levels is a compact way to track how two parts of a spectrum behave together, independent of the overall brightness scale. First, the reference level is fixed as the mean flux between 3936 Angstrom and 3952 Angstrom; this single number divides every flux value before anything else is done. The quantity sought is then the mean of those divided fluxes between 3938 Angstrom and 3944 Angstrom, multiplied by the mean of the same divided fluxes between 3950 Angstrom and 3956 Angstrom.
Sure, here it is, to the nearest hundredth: 1.04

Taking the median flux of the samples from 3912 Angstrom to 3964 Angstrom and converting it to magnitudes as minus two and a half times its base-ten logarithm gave -3.74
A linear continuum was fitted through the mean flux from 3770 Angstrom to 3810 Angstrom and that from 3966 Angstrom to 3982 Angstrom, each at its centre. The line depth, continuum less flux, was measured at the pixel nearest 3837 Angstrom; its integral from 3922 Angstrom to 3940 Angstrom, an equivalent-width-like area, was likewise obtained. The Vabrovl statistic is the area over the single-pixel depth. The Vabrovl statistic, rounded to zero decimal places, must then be 35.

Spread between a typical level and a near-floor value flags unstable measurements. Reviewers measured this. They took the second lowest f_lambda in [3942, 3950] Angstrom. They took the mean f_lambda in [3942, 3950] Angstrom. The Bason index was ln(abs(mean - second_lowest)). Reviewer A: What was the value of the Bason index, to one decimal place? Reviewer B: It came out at -2.5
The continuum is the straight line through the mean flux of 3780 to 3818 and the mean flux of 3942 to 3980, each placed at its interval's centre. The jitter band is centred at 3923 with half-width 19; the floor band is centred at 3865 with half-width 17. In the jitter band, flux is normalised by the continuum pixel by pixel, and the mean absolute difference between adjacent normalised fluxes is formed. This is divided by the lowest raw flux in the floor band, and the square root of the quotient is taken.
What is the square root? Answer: 0.034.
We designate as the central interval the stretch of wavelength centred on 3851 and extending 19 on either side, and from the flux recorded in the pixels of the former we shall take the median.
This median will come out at 32.8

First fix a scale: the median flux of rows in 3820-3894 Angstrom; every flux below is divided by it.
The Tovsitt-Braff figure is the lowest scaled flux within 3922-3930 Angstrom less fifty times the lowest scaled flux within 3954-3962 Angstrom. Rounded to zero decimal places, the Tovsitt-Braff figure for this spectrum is -50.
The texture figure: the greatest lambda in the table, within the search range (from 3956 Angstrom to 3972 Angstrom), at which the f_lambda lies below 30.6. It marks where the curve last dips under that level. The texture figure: 3971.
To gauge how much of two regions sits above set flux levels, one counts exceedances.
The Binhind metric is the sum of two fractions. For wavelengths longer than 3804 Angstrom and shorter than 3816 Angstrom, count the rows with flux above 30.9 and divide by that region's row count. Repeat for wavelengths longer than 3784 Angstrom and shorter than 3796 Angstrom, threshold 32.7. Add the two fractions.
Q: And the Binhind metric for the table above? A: 1.0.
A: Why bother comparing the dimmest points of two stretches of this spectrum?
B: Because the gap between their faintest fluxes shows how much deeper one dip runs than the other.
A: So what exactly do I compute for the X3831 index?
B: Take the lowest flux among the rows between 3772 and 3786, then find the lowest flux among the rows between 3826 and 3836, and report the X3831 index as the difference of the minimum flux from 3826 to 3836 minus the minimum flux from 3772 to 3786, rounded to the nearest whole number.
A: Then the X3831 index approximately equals -2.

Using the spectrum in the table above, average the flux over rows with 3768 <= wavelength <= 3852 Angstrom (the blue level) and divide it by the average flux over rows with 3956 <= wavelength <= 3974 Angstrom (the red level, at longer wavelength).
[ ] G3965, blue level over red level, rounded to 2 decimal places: 1.06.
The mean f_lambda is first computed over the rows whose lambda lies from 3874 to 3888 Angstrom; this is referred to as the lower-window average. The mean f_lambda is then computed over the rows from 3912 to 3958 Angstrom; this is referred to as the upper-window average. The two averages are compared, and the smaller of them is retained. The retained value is 30.6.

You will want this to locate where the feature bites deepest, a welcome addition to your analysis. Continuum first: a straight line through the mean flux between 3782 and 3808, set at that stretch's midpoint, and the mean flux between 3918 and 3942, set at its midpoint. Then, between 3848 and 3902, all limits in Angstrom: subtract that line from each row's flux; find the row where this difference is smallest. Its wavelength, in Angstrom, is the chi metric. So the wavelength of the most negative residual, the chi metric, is 3885 Angstrom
